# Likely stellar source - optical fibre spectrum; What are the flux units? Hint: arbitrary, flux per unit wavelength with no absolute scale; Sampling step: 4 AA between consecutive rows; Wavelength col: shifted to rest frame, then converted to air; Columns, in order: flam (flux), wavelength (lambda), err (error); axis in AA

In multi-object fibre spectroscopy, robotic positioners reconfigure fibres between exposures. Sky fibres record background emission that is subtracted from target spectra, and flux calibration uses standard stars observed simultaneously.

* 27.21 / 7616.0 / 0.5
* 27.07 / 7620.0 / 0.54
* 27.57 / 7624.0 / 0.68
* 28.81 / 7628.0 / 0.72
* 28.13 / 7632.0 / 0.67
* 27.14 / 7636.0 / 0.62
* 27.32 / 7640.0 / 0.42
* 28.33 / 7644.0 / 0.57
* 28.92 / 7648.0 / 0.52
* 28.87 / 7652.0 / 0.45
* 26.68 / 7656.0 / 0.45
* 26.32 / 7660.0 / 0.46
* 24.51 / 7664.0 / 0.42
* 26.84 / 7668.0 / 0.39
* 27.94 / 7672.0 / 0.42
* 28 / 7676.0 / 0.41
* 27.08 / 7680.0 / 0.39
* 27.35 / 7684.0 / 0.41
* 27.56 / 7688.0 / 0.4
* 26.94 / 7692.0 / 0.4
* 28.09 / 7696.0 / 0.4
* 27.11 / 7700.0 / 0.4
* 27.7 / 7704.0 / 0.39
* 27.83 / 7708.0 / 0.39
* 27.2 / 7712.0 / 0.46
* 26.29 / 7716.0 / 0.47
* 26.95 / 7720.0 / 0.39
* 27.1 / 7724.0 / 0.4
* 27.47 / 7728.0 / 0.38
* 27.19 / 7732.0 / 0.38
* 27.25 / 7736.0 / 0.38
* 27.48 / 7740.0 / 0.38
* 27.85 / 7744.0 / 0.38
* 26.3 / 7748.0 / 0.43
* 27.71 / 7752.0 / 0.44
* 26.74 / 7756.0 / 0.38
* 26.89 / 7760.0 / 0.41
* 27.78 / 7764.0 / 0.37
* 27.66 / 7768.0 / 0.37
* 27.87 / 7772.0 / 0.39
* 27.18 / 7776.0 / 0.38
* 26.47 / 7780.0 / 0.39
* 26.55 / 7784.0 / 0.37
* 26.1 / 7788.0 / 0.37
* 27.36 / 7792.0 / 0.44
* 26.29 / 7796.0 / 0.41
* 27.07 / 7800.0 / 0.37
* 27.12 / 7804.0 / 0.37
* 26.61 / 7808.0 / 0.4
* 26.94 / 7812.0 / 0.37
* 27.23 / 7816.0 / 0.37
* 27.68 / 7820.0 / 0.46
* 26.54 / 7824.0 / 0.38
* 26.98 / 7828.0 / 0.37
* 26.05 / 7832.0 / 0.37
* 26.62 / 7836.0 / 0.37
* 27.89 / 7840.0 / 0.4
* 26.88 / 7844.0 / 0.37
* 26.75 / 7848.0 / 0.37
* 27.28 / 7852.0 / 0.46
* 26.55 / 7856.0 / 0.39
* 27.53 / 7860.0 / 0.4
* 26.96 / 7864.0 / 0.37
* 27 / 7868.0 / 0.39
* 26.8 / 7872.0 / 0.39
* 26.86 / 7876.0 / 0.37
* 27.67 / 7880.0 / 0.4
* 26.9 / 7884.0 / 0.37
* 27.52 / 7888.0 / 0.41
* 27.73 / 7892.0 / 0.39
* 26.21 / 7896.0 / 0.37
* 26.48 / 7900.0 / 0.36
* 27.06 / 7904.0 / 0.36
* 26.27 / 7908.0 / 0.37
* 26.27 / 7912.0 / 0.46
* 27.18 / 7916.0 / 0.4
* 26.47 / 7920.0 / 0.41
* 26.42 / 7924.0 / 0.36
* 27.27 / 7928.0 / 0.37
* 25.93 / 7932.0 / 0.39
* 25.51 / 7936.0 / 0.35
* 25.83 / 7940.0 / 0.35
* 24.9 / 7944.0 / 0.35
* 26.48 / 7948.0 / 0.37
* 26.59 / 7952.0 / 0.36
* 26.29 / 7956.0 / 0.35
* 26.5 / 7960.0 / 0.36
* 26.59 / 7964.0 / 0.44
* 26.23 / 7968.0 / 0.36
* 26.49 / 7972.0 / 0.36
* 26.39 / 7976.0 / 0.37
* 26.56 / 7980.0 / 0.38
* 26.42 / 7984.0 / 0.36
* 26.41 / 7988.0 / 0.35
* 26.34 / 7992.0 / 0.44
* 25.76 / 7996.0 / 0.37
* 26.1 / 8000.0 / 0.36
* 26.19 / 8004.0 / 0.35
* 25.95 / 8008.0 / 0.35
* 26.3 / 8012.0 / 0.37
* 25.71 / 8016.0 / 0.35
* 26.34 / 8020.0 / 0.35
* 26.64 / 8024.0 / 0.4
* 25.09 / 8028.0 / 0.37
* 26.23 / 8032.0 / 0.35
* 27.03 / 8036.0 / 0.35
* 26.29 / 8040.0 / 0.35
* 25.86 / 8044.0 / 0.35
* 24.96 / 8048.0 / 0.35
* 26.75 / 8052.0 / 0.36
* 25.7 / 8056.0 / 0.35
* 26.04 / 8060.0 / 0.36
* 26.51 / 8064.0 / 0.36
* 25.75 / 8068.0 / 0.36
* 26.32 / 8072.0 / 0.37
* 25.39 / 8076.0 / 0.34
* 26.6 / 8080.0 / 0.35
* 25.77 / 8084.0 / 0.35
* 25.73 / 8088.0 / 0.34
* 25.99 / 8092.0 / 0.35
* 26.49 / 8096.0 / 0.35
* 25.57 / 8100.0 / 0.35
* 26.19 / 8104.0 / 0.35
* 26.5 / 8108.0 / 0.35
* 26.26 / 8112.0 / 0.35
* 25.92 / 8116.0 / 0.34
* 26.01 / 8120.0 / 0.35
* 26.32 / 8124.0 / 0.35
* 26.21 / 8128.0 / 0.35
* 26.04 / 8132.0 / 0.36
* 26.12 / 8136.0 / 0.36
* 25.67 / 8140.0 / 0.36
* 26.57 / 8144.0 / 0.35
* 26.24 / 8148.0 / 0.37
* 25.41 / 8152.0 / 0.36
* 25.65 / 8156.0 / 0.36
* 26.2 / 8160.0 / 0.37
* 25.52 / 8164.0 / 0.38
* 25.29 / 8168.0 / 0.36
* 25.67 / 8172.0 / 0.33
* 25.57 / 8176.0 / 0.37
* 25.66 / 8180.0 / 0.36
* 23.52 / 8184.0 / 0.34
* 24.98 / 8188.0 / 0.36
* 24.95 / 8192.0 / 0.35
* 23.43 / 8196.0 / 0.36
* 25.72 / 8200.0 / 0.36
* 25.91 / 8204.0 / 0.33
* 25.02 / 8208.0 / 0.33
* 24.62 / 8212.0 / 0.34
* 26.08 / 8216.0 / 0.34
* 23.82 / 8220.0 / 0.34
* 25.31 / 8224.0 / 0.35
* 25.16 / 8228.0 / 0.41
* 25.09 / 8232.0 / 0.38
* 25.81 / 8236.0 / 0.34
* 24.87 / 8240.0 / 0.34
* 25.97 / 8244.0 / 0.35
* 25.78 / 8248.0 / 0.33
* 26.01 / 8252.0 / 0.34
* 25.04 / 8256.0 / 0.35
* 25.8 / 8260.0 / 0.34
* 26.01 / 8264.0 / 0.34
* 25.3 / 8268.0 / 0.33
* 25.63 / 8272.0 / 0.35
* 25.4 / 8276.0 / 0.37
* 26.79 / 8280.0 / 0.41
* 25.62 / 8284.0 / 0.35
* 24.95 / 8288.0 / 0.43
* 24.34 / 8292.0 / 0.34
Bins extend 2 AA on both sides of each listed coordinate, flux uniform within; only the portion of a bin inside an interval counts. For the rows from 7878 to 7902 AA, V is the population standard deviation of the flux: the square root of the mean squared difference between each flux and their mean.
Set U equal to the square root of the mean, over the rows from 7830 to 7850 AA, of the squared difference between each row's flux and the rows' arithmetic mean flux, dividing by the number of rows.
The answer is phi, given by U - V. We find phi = 0.00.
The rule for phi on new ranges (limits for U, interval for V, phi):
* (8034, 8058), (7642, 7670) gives -0.80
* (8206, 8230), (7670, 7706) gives 0.28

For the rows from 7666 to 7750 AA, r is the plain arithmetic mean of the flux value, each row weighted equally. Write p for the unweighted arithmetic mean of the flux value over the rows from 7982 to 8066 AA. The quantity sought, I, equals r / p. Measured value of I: 1.05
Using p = 26.1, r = 27.3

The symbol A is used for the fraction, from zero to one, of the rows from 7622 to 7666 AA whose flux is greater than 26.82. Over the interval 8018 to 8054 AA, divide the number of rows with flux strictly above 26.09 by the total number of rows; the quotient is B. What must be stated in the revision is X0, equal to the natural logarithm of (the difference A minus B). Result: -2.8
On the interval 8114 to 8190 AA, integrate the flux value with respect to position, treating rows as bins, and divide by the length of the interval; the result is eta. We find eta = 25.7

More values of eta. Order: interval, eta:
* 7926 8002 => 26.2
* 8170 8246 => 25.1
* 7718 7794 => 27.2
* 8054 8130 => 26.1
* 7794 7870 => 26.9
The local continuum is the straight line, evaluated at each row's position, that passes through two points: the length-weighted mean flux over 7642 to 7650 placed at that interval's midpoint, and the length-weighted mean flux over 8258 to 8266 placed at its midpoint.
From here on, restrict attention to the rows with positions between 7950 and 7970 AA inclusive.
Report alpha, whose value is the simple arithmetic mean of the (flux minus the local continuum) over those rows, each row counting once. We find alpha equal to -0.80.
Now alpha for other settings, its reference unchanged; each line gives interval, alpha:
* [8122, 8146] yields -0.32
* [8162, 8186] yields -1.09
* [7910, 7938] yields -0.96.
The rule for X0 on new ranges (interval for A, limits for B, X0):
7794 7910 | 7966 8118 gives -4.2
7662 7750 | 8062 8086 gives -1.0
